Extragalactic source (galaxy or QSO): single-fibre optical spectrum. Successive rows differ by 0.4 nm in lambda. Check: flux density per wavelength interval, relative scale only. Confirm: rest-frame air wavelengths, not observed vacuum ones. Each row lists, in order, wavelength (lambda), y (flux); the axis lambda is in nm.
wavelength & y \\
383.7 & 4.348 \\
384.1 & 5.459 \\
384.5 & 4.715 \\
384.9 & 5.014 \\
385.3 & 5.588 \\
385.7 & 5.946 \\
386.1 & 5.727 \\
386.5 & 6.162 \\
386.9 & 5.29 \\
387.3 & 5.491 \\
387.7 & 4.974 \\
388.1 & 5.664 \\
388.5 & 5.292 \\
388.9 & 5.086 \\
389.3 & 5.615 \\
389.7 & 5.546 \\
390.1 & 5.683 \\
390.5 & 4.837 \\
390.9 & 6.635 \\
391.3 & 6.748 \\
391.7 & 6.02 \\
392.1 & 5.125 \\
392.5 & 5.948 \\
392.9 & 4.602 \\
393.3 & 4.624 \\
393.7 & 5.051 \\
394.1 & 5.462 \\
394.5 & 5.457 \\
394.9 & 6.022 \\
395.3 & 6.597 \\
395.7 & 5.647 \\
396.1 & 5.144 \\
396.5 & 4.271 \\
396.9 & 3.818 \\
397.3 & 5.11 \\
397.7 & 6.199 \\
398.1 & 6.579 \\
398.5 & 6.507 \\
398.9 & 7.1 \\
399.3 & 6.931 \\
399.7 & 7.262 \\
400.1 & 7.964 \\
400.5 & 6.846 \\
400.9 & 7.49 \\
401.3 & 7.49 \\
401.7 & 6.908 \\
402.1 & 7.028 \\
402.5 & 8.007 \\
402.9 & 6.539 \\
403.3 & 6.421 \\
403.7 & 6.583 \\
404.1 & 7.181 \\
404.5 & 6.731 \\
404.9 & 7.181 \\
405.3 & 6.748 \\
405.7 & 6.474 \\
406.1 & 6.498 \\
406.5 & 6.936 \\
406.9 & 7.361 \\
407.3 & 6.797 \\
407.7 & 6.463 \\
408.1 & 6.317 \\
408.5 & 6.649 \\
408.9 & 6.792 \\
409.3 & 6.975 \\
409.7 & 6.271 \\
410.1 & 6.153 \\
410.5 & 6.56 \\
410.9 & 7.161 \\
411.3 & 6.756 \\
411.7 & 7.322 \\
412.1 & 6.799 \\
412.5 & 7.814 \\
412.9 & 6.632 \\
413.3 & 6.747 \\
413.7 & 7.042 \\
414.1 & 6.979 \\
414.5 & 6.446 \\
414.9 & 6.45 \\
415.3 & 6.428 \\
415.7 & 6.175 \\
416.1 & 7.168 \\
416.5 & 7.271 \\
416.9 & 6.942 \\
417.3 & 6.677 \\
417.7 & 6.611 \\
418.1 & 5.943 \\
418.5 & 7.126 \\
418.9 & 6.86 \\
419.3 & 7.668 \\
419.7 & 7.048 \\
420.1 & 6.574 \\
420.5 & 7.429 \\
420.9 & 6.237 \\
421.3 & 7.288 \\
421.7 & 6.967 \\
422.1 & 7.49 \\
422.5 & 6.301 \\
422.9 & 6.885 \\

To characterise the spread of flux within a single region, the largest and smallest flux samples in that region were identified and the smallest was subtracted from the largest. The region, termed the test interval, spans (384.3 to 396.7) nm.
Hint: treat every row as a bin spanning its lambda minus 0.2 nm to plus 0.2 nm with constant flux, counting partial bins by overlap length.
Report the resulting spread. 2.48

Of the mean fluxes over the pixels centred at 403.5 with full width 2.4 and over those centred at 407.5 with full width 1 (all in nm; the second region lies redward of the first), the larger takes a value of 6.91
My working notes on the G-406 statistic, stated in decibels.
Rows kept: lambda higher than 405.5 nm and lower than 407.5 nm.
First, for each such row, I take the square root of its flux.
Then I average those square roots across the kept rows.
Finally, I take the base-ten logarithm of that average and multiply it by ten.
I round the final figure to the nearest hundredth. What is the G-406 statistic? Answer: 4.17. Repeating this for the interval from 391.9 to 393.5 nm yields 3.52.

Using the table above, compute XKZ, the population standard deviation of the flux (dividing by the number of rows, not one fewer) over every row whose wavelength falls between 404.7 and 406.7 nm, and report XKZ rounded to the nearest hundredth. 0.27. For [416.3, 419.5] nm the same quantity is 0.48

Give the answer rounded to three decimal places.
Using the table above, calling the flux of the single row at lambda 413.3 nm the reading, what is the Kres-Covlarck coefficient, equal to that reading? 6.747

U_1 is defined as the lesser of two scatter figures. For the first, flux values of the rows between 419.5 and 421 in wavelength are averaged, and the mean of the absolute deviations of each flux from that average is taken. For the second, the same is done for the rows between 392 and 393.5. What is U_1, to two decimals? 0.42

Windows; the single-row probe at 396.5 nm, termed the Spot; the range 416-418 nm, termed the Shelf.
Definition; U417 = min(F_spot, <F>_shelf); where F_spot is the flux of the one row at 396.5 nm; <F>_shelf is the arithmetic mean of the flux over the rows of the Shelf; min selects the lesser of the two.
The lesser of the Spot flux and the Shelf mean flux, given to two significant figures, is 4.3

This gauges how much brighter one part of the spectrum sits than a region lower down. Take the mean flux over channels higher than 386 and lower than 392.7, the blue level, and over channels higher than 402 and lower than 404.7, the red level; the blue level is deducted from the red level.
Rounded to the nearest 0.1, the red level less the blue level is 1.3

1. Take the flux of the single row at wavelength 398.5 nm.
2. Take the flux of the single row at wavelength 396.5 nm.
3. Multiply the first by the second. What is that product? 28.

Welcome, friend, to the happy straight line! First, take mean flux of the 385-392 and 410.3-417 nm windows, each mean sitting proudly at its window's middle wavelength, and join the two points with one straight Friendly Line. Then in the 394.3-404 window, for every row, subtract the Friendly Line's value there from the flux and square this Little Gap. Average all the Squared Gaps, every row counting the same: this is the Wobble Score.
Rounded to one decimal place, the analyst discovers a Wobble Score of 1.0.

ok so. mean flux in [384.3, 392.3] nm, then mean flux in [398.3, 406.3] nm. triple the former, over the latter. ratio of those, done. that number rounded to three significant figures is 2.38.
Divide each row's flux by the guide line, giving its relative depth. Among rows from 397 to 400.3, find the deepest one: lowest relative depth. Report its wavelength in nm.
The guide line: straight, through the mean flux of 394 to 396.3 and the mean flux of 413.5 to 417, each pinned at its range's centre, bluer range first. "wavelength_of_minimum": 397.3 nm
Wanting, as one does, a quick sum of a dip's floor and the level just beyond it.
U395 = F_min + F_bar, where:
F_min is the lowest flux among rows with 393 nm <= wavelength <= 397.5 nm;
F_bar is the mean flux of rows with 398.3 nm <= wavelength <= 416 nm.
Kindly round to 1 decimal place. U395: 10.7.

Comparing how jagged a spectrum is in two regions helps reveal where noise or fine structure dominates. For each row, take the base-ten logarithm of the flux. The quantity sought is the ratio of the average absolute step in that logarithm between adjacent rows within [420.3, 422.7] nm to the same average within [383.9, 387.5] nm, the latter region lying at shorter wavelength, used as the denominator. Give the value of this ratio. 1.46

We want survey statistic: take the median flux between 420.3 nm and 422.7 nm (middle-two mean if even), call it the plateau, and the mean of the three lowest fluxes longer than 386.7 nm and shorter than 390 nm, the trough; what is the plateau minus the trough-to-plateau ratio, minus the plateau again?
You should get -0.72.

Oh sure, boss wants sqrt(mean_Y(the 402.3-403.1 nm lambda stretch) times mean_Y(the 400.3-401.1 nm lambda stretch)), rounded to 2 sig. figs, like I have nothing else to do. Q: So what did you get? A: 7.2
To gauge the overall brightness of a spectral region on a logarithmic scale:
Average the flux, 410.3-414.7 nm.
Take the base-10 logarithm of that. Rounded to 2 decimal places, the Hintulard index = 0.84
